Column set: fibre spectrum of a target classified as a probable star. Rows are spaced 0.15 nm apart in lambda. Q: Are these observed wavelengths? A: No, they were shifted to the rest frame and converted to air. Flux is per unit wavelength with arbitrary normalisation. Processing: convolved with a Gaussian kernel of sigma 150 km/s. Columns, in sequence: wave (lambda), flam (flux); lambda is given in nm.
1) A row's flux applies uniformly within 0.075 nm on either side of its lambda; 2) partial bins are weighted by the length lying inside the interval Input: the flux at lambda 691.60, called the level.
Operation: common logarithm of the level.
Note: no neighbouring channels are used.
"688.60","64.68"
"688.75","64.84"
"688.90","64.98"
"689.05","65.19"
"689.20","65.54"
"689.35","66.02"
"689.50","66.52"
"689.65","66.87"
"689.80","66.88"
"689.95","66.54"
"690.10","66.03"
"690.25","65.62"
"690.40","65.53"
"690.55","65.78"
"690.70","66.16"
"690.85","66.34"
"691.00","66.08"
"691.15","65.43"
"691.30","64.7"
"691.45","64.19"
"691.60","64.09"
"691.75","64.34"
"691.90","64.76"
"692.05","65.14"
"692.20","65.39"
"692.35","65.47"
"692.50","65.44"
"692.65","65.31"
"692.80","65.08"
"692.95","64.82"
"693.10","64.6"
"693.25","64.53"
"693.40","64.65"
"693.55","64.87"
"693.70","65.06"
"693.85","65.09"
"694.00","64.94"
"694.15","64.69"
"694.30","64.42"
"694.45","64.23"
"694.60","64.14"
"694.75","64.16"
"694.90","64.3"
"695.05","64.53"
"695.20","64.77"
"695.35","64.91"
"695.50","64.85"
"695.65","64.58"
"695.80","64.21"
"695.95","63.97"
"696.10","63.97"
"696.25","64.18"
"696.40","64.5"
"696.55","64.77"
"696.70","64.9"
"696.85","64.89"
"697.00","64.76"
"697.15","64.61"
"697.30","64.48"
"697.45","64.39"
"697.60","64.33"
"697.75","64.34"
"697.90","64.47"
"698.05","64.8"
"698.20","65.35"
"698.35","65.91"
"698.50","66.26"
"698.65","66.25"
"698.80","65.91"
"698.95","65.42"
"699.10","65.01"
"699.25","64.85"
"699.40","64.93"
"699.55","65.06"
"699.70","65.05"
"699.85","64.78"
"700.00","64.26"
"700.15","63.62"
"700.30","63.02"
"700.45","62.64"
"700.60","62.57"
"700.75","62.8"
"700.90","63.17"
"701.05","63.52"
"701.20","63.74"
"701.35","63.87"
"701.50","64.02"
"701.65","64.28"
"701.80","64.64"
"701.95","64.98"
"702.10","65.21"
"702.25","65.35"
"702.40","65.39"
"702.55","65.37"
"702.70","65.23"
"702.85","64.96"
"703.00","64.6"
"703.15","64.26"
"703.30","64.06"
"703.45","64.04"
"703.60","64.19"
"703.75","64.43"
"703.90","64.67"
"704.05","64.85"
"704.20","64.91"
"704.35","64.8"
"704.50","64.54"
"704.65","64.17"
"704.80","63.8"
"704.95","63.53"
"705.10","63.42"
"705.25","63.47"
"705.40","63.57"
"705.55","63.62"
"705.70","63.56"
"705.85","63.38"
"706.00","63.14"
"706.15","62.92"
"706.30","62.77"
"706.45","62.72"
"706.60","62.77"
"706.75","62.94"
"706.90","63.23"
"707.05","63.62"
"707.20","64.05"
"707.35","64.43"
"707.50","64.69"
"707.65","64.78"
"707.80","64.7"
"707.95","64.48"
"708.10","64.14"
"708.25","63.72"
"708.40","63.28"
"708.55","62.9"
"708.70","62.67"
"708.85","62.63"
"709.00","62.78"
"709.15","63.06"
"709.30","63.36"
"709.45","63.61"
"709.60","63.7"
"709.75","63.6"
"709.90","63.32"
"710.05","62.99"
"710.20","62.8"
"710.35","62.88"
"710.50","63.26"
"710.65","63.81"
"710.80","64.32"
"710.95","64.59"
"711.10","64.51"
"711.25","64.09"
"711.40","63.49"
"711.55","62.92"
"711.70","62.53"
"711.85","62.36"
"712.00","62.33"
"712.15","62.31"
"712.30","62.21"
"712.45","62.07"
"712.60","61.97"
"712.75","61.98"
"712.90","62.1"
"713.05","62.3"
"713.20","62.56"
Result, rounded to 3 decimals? 1.807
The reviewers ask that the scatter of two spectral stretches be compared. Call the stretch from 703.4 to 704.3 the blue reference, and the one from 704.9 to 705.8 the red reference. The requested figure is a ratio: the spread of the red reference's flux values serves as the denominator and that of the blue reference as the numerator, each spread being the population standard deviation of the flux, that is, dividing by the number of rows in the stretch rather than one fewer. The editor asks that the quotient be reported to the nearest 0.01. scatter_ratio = 4.90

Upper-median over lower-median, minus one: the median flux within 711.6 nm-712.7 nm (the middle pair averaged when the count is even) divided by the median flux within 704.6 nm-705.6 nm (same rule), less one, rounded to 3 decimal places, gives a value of -0.020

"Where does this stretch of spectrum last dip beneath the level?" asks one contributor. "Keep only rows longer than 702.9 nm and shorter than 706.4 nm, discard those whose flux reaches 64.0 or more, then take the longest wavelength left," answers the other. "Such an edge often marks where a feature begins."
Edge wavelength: 706.30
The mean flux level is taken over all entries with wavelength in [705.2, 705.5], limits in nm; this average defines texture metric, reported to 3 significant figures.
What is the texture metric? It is 63.5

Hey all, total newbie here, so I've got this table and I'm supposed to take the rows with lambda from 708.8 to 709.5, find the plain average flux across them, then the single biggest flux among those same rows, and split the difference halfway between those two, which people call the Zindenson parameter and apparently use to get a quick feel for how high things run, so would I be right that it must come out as 63.3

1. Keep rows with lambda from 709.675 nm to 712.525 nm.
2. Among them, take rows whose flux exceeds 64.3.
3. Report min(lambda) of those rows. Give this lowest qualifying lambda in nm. 710.80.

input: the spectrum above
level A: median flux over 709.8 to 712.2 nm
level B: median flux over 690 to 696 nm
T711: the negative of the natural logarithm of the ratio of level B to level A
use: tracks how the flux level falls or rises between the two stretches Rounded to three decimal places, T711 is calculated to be -0.027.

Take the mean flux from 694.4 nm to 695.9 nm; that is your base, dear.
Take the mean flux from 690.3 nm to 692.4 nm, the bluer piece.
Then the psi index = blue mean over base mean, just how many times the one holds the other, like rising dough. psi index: 1.01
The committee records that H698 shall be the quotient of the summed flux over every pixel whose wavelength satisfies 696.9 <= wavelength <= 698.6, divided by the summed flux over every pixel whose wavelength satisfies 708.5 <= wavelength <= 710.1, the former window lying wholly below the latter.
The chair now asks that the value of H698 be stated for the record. 1.03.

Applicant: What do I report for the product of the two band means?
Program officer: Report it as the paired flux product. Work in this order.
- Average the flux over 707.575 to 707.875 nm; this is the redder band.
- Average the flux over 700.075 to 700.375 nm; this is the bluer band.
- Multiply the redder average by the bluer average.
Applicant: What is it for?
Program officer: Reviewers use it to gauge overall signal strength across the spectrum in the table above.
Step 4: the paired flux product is 4099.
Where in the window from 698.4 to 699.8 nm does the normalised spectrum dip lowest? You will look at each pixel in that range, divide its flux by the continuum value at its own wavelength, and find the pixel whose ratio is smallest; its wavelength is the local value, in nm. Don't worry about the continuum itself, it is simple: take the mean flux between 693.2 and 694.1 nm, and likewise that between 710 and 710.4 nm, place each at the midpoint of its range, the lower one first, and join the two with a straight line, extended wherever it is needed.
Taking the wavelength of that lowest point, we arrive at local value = 699.25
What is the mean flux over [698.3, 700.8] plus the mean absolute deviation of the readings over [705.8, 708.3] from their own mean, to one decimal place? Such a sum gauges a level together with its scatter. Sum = 65.3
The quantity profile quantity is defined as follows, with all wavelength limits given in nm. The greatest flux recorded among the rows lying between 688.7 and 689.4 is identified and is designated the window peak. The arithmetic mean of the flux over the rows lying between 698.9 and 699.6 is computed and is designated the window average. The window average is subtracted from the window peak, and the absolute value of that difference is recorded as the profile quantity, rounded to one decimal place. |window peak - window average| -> 1.0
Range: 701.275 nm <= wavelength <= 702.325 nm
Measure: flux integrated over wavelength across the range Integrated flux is 68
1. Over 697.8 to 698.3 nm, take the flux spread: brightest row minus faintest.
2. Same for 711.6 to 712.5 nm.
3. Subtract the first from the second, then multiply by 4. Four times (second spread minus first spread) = -1.7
